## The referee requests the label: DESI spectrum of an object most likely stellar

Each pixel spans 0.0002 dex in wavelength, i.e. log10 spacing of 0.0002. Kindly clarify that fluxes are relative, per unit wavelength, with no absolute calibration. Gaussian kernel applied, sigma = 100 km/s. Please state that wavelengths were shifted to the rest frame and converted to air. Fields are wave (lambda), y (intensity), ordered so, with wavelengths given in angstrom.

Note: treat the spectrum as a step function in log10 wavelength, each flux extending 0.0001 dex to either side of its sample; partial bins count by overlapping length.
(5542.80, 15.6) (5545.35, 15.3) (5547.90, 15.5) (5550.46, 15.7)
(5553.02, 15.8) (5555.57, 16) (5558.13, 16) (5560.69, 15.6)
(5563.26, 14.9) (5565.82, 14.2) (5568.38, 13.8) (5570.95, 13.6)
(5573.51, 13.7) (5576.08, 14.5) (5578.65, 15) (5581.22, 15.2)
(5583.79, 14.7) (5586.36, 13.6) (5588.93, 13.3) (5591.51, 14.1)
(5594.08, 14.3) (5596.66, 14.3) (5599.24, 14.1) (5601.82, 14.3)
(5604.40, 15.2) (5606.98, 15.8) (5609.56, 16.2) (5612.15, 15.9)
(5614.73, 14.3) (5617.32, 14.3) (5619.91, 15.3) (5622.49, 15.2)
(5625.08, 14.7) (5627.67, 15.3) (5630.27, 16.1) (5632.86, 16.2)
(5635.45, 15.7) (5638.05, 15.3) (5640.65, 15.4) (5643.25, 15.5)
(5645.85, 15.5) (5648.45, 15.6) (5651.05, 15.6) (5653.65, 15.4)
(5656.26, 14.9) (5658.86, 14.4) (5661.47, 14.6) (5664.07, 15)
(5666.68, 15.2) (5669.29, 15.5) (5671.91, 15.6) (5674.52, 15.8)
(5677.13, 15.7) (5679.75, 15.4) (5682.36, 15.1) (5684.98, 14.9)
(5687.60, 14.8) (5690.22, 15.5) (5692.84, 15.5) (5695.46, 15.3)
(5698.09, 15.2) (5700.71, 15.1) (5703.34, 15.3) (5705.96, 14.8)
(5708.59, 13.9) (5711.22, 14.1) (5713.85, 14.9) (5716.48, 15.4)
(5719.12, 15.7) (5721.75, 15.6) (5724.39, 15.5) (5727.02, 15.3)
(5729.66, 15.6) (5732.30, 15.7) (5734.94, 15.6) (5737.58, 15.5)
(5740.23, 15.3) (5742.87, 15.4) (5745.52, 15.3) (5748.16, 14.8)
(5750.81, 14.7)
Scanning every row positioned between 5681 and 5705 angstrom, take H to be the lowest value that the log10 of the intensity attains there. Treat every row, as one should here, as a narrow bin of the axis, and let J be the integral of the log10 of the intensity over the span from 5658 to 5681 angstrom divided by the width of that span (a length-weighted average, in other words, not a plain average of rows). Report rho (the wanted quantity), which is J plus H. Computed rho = 2.35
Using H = 1.17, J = 1.18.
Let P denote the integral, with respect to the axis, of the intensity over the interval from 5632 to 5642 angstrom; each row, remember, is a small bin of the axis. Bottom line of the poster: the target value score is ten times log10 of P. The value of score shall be 21.9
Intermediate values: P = 156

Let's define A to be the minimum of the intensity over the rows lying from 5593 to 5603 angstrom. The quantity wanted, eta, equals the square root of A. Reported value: 3.75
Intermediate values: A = 14.1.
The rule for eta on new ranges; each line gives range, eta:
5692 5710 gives 3.73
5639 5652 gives 3.92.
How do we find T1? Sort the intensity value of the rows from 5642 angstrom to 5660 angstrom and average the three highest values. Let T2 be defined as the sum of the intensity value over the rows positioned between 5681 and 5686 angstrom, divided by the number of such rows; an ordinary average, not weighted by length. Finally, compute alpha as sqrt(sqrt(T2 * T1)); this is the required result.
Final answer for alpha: 3.91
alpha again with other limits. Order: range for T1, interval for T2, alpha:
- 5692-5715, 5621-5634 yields 3.93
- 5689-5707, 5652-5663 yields 3.89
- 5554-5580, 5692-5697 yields 3.95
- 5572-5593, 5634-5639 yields 3.90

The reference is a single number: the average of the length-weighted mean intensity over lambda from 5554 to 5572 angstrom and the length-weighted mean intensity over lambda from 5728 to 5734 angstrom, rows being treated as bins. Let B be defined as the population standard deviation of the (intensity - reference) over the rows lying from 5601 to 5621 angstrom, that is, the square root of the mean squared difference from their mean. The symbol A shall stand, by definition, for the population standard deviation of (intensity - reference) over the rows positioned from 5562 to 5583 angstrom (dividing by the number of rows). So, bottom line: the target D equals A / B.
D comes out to 0.81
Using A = 0.59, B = 0.73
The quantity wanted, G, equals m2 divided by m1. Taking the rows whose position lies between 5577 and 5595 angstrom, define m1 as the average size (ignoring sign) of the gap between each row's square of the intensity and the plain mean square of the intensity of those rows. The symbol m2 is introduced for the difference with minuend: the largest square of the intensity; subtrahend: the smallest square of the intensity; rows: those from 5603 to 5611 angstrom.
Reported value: 2.0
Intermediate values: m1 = 16.0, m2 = 31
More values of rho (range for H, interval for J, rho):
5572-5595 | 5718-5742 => 2.32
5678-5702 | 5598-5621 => 2.35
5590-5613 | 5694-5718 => 2.32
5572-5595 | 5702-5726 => 2.30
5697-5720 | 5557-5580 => 2.31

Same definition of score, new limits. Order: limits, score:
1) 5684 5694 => 21.8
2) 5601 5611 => 21.9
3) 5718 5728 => 21.9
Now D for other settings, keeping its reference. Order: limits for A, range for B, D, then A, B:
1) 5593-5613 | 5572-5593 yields 1.24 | 0.81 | 0.65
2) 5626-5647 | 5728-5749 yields 1.24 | 0.33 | 0.26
